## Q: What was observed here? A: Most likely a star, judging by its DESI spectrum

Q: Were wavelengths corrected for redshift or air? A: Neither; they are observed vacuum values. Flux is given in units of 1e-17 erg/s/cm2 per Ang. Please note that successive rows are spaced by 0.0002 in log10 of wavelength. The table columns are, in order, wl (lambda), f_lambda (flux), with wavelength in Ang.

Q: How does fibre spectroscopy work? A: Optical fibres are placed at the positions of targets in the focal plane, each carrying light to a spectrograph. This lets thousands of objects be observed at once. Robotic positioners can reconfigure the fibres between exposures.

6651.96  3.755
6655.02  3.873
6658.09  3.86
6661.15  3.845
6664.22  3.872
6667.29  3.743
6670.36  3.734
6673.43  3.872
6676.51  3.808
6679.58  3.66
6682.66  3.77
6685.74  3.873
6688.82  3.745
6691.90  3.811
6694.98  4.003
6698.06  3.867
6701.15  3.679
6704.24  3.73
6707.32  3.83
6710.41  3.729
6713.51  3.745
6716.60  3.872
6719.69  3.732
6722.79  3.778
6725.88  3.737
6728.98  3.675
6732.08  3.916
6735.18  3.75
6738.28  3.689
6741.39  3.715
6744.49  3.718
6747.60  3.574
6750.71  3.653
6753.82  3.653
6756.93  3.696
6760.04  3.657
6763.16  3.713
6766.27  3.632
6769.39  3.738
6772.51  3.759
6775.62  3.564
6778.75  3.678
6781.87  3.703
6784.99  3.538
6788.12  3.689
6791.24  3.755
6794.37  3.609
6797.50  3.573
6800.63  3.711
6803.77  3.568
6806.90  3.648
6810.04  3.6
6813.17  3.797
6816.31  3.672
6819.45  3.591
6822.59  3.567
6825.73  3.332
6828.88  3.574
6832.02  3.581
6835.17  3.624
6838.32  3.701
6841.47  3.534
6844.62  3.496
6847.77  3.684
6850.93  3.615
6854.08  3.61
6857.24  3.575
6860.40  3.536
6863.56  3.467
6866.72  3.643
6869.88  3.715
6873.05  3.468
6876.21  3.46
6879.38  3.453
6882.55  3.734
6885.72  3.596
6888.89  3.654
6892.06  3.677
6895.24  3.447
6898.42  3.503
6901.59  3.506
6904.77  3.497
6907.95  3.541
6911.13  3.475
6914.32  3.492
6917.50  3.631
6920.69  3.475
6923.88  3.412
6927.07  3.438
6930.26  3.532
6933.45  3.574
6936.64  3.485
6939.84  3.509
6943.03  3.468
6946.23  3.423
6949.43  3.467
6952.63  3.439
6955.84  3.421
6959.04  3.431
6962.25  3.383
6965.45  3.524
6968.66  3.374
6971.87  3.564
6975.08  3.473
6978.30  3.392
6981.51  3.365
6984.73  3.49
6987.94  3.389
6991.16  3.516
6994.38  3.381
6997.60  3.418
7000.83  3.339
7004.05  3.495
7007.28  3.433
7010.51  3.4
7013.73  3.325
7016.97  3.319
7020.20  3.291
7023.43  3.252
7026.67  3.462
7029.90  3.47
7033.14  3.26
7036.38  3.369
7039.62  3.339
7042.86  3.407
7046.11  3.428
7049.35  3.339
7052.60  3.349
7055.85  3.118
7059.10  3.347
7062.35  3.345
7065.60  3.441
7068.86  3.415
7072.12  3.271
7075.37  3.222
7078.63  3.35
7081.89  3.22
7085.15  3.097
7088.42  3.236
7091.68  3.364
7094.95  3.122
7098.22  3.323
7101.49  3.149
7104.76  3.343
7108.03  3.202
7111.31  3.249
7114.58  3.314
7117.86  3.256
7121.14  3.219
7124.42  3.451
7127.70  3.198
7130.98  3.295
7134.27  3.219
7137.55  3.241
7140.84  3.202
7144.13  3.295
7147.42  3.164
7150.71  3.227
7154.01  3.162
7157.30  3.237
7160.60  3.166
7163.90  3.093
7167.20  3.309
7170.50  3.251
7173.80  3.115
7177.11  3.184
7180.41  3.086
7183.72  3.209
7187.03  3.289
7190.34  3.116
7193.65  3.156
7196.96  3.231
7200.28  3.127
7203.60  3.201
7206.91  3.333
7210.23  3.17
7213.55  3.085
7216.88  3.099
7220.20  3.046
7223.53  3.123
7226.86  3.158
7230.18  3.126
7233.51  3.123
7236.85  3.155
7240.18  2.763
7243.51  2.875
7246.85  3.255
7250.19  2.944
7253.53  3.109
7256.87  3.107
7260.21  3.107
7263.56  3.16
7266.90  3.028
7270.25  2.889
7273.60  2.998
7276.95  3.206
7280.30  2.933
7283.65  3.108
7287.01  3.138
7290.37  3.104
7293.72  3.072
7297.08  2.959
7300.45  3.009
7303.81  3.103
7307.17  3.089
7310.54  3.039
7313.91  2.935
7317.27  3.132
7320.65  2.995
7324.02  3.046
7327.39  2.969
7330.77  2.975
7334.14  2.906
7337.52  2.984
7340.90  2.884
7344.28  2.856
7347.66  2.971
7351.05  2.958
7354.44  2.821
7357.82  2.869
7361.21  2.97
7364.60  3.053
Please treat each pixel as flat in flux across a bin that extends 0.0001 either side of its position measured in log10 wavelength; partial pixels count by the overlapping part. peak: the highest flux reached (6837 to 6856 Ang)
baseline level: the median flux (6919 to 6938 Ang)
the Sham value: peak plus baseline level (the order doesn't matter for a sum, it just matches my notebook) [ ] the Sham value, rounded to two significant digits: 7.2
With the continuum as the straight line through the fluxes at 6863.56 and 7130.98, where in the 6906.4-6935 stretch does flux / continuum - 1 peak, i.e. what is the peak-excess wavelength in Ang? 6917.50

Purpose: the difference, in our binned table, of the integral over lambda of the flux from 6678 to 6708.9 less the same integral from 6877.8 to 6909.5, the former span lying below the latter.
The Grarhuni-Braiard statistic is 4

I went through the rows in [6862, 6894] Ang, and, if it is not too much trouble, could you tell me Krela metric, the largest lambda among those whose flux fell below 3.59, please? 6879.38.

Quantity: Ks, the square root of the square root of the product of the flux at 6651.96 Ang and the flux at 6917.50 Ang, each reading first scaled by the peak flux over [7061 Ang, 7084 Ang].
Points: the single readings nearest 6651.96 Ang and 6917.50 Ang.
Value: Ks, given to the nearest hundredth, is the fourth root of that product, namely 1.04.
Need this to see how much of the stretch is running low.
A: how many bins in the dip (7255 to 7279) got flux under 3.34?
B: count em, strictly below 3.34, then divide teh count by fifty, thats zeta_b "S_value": 0.14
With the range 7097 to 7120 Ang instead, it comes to 0.12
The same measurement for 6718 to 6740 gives 0.00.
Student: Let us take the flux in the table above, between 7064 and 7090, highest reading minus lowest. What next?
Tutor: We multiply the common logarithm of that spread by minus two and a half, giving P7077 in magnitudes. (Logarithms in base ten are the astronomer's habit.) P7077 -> 1.16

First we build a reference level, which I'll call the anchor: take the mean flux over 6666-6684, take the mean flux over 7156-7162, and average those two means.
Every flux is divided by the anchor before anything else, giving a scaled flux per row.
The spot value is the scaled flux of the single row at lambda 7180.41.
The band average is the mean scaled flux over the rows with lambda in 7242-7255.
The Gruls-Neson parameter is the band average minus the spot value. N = -0.012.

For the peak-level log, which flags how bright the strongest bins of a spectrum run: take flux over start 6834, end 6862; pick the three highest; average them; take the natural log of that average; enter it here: 1.30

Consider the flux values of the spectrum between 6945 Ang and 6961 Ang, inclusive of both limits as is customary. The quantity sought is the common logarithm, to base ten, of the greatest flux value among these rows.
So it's 0.540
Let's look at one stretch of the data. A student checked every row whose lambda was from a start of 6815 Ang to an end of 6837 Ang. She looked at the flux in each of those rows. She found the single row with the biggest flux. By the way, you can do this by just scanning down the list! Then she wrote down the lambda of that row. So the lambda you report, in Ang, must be 6816.31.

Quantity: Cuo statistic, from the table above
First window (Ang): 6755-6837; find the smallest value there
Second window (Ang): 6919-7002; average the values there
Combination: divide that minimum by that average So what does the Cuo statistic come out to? 0.97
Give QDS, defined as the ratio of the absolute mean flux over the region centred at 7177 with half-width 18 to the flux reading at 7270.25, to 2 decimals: 1.10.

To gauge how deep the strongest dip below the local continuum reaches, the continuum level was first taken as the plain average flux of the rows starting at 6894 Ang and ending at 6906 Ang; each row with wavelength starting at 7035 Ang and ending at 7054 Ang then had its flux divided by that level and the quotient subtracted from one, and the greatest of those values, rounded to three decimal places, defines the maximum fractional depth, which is 0.043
